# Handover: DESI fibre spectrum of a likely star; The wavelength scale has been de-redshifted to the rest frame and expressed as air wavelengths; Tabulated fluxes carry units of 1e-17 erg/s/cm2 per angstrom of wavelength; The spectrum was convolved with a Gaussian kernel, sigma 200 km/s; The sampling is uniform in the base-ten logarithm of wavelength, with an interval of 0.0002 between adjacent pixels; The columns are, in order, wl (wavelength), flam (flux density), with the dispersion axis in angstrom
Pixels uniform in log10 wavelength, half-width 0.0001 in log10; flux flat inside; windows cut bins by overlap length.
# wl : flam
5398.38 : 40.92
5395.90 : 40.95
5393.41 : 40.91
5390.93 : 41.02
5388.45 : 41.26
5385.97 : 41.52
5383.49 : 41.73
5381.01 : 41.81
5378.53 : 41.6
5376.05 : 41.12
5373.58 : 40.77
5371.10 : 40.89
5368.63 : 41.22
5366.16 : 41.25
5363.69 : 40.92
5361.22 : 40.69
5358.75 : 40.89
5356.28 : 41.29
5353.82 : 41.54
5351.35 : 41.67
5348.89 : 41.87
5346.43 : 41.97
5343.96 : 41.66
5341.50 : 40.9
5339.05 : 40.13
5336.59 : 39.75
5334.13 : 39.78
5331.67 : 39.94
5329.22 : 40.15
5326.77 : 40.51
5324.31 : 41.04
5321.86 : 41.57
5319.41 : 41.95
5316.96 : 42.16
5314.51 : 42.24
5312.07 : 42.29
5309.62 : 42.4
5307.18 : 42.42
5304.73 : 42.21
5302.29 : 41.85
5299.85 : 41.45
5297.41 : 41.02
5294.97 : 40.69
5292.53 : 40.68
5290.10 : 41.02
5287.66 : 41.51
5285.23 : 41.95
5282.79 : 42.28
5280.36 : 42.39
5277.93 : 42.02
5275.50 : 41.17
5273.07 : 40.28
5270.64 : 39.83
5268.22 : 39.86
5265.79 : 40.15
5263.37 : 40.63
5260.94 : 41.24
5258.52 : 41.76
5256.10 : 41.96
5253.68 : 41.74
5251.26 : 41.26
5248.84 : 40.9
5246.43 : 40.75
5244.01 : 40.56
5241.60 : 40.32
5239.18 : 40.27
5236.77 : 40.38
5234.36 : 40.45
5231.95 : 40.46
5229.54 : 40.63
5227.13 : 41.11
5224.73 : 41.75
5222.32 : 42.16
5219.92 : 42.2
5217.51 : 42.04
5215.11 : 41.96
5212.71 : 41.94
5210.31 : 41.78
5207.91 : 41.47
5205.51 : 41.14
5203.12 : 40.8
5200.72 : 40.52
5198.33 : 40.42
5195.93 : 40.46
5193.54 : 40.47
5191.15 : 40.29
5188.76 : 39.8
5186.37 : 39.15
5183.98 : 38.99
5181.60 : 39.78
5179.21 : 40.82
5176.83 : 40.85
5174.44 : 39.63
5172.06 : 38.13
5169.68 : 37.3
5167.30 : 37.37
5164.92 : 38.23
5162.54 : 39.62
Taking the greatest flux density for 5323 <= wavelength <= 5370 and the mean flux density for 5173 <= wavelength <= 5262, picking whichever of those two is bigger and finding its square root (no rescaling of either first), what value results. 6.48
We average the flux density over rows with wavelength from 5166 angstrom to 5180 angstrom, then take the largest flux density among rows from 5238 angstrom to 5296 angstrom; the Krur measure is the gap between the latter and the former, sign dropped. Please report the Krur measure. 3.4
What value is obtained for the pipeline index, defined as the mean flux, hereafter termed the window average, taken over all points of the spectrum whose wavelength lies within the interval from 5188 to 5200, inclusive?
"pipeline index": 40.3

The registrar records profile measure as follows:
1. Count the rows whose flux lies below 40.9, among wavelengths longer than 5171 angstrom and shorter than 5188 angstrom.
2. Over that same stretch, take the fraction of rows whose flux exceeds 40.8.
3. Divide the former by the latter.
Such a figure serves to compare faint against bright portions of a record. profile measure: 24.5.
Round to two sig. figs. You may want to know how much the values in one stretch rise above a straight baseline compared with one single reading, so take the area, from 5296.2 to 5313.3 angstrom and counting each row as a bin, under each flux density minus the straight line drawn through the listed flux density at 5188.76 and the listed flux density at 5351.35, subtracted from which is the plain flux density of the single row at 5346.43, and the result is -28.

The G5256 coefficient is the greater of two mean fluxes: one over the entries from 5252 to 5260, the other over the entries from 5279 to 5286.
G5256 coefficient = 42.2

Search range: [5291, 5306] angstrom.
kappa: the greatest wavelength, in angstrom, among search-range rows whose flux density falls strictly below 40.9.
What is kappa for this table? 5294.97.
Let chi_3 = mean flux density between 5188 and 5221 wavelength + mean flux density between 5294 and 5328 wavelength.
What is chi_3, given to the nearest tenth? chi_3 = 82.8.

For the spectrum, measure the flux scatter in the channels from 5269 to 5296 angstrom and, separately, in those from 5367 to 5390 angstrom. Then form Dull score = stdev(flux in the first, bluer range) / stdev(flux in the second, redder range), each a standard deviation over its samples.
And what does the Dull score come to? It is 2.3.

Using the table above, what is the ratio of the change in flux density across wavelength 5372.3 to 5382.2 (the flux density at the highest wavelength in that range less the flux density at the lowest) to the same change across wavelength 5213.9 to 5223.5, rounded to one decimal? 5.2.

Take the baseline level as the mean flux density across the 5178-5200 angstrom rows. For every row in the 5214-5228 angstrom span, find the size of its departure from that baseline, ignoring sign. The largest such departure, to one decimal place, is 2.2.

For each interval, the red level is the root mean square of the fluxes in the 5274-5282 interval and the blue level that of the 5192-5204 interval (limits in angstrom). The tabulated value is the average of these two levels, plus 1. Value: 42.2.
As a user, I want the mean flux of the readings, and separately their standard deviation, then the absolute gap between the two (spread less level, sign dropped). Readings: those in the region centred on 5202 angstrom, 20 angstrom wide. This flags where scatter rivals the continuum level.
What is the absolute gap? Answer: 40.4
